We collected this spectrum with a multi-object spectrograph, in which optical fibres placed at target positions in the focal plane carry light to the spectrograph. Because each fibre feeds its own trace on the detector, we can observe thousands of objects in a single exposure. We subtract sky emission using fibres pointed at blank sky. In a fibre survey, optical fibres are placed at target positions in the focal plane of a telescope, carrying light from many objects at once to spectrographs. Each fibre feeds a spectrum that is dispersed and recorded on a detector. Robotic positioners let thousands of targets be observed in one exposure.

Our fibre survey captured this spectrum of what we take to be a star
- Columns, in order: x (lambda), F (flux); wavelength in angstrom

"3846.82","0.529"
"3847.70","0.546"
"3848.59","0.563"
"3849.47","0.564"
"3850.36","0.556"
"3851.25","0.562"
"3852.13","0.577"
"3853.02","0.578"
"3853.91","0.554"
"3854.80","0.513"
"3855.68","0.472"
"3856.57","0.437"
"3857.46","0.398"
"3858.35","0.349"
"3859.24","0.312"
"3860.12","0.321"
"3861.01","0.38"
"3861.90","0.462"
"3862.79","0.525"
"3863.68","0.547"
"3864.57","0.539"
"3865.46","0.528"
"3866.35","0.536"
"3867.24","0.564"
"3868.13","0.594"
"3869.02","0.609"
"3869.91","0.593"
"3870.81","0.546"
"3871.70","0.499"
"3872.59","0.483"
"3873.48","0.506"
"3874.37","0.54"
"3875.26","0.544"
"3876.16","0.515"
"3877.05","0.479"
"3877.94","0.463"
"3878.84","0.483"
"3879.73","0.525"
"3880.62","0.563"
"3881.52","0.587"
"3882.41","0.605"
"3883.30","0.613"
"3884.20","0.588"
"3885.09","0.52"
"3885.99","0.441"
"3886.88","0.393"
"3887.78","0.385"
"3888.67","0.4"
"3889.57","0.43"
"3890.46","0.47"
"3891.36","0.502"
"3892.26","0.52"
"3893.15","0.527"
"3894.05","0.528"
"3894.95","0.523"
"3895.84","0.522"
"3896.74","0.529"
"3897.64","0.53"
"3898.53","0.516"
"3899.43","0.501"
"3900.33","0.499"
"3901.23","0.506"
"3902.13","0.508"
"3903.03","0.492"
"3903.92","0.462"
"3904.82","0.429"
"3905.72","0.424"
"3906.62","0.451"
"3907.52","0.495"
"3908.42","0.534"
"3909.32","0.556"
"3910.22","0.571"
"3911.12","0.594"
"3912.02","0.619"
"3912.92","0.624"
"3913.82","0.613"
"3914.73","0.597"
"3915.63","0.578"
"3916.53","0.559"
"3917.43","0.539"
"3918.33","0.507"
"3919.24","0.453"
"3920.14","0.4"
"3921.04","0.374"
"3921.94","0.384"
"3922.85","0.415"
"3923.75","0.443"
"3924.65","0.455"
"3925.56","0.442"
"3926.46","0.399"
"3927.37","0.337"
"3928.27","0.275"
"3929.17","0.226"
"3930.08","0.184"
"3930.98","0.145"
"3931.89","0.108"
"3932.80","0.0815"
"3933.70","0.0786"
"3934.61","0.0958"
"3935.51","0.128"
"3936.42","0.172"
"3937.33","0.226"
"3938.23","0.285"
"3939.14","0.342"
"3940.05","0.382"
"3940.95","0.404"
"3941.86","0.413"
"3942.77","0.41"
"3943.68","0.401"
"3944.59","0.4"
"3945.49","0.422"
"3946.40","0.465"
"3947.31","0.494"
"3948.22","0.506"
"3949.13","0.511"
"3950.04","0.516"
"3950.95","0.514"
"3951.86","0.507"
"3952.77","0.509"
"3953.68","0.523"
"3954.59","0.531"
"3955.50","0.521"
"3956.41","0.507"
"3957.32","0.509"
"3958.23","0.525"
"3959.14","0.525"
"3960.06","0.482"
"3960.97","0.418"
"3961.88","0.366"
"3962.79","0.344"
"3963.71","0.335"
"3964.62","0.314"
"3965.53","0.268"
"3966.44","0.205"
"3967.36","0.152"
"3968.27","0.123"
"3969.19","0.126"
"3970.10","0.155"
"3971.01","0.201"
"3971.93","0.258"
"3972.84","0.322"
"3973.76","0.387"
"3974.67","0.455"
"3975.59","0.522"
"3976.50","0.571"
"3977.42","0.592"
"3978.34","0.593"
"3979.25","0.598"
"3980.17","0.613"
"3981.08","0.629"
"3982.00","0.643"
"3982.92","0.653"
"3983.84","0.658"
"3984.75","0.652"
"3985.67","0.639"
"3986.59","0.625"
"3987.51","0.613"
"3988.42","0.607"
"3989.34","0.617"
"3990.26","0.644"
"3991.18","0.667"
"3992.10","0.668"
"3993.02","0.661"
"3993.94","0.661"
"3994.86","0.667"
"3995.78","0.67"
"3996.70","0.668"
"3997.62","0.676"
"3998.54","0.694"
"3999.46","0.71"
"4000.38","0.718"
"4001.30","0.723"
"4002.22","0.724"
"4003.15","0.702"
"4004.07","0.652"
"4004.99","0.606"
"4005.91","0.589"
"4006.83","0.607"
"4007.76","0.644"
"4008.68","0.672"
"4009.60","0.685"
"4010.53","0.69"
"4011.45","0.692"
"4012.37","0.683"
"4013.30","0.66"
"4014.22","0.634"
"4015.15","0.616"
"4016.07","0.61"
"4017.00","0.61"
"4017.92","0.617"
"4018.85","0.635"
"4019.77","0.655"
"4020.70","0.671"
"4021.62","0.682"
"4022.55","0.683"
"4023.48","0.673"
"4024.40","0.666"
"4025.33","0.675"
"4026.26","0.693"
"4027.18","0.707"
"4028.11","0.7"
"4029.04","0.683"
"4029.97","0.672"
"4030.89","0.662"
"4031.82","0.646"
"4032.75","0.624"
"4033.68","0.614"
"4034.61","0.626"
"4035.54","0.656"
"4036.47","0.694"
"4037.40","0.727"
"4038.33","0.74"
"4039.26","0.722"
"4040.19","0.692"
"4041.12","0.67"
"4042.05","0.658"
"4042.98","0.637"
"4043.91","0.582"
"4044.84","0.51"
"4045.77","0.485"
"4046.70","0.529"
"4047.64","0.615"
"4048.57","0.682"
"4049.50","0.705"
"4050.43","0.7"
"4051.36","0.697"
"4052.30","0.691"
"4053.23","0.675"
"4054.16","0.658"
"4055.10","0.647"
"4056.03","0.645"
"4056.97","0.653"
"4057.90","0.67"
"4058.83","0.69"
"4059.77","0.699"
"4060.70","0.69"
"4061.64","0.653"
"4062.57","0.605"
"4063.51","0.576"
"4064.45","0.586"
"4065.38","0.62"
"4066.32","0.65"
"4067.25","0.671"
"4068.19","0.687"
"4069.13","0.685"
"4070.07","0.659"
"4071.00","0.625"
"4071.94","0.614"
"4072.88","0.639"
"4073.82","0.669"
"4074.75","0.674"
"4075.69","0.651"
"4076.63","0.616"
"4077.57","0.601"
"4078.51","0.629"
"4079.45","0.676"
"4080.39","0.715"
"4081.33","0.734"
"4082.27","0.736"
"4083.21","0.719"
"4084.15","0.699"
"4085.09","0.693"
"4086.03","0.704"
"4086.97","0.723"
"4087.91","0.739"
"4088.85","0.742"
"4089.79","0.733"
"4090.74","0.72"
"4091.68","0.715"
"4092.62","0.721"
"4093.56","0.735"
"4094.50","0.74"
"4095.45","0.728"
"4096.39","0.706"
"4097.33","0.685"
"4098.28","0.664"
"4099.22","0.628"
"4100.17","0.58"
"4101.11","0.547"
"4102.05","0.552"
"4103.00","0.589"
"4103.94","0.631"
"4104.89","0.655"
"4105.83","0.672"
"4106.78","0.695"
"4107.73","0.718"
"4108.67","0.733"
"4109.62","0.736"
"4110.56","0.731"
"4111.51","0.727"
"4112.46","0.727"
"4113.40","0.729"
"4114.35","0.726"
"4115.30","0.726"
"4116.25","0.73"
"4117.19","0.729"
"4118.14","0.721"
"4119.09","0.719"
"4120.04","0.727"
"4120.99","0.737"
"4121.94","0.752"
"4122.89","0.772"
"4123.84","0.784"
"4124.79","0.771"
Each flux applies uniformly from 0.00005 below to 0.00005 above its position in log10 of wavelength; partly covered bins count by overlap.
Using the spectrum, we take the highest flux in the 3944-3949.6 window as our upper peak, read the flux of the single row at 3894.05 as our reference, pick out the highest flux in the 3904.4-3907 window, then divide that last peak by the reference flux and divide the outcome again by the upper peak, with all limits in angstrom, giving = 1.67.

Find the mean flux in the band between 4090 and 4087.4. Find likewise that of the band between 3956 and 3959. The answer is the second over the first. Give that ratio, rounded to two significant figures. 0.70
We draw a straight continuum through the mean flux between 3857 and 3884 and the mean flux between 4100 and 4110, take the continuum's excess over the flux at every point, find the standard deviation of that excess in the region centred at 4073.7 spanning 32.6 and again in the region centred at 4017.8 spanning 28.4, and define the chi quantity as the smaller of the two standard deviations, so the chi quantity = 0.030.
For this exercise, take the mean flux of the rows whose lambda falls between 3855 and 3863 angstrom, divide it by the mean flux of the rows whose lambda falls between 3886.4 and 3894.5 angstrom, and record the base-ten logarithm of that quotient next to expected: -0.06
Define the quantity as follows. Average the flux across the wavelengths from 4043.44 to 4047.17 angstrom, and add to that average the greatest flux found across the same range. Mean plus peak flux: 1.11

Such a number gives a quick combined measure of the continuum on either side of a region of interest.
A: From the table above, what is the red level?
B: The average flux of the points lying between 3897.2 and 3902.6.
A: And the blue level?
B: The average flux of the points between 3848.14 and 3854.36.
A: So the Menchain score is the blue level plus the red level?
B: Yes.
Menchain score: 1.07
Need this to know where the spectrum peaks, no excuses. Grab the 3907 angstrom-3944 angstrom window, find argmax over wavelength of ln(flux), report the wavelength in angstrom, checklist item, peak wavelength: 3912.92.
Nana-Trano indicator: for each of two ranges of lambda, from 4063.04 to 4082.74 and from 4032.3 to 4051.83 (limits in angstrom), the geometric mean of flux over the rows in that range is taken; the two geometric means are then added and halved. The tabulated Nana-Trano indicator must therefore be 0.65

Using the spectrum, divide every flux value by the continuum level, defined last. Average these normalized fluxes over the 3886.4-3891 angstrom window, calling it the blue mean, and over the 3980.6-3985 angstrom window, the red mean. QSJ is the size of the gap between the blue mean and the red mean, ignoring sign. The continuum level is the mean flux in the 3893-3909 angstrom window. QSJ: 0.46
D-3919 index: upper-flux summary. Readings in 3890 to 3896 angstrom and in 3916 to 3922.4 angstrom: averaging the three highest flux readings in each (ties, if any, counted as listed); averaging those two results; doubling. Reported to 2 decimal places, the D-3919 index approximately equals 1.06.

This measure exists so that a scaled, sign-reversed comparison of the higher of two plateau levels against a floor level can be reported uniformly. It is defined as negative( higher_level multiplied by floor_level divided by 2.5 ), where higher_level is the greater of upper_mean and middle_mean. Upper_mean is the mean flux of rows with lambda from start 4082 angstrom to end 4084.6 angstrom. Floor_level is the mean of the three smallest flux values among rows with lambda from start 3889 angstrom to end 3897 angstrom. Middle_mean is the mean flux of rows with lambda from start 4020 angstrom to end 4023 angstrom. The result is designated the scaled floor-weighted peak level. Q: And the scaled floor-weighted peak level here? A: -0.13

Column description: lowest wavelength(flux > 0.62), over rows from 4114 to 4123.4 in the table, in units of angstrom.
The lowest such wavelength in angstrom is 4114.35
